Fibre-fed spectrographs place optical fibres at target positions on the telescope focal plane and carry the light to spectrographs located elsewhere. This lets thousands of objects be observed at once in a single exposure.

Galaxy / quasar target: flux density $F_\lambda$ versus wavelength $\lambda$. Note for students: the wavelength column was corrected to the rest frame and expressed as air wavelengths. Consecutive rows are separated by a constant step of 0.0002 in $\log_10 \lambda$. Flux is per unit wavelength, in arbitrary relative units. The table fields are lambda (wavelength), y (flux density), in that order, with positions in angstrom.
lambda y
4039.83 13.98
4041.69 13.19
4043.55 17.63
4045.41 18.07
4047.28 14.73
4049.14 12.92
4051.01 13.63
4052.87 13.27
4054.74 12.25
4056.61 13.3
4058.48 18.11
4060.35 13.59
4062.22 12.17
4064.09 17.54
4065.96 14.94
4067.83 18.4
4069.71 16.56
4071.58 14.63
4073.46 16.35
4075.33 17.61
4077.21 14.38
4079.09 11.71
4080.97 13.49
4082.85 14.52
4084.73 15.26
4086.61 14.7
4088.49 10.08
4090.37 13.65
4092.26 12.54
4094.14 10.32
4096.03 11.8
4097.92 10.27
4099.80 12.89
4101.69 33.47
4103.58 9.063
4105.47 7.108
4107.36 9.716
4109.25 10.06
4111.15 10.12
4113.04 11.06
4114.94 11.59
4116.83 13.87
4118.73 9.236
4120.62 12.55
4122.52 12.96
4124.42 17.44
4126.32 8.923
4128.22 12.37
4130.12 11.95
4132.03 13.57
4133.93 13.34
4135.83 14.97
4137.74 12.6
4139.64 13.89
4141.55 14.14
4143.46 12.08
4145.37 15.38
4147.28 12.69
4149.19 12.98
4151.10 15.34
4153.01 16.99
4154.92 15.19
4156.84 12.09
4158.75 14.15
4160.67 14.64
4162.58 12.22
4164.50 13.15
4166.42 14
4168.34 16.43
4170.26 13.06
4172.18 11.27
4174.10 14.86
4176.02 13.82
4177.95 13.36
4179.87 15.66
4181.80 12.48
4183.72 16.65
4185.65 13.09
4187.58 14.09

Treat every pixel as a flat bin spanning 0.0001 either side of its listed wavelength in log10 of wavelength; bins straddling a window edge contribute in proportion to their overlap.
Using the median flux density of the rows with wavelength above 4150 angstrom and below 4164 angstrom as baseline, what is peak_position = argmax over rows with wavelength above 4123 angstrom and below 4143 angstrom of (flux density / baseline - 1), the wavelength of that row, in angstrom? 4124.42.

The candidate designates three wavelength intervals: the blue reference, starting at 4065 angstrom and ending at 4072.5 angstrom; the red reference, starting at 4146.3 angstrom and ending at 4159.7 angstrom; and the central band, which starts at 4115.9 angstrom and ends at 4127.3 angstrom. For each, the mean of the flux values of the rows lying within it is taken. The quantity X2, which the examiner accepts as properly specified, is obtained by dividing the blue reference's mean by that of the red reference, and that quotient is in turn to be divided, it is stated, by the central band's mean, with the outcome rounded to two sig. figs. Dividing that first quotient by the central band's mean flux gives 0.091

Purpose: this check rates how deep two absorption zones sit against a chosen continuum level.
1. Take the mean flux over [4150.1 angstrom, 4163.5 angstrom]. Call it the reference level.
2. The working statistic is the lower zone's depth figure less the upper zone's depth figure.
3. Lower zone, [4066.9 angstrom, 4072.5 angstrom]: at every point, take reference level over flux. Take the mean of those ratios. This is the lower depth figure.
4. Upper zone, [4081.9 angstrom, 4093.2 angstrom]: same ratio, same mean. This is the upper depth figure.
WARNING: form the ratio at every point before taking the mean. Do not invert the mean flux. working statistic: -0.21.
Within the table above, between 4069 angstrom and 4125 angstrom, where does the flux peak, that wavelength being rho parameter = 4101.69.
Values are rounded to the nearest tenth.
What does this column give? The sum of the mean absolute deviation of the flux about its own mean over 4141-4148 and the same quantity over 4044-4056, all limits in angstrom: 2.7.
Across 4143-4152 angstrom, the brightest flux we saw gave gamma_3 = 15.38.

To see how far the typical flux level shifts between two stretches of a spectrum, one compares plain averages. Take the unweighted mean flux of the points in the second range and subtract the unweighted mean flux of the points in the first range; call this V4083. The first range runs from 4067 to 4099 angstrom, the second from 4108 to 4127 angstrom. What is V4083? -2.1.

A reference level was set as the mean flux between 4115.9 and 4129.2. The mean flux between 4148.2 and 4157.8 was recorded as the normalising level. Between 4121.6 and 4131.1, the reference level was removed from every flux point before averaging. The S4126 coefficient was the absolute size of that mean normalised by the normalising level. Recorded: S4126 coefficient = 0.017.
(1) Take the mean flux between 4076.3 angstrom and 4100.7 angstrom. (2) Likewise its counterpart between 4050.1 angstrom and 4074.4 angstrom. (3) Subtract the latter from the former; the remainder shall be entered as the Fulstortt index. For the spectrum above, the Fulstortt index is -2.2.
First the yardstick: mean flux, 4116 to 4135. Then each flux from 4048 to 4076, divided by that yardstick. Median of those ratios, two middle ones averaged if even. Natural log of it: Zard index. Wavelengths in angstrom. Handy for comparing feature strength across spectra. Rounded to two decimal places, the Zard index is 0.15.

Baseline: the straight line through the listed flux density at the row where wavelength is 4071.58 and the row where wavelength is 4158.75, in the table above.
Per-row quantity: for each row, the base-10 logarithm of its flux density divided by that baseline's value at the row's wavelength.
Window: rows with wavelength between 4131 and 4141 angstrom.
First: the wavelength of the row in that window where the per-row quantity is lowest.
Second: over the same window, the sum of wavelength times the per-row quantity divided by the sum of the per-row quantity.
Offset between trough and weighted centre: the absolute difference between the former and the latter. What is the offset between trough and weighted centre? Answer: 1.9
